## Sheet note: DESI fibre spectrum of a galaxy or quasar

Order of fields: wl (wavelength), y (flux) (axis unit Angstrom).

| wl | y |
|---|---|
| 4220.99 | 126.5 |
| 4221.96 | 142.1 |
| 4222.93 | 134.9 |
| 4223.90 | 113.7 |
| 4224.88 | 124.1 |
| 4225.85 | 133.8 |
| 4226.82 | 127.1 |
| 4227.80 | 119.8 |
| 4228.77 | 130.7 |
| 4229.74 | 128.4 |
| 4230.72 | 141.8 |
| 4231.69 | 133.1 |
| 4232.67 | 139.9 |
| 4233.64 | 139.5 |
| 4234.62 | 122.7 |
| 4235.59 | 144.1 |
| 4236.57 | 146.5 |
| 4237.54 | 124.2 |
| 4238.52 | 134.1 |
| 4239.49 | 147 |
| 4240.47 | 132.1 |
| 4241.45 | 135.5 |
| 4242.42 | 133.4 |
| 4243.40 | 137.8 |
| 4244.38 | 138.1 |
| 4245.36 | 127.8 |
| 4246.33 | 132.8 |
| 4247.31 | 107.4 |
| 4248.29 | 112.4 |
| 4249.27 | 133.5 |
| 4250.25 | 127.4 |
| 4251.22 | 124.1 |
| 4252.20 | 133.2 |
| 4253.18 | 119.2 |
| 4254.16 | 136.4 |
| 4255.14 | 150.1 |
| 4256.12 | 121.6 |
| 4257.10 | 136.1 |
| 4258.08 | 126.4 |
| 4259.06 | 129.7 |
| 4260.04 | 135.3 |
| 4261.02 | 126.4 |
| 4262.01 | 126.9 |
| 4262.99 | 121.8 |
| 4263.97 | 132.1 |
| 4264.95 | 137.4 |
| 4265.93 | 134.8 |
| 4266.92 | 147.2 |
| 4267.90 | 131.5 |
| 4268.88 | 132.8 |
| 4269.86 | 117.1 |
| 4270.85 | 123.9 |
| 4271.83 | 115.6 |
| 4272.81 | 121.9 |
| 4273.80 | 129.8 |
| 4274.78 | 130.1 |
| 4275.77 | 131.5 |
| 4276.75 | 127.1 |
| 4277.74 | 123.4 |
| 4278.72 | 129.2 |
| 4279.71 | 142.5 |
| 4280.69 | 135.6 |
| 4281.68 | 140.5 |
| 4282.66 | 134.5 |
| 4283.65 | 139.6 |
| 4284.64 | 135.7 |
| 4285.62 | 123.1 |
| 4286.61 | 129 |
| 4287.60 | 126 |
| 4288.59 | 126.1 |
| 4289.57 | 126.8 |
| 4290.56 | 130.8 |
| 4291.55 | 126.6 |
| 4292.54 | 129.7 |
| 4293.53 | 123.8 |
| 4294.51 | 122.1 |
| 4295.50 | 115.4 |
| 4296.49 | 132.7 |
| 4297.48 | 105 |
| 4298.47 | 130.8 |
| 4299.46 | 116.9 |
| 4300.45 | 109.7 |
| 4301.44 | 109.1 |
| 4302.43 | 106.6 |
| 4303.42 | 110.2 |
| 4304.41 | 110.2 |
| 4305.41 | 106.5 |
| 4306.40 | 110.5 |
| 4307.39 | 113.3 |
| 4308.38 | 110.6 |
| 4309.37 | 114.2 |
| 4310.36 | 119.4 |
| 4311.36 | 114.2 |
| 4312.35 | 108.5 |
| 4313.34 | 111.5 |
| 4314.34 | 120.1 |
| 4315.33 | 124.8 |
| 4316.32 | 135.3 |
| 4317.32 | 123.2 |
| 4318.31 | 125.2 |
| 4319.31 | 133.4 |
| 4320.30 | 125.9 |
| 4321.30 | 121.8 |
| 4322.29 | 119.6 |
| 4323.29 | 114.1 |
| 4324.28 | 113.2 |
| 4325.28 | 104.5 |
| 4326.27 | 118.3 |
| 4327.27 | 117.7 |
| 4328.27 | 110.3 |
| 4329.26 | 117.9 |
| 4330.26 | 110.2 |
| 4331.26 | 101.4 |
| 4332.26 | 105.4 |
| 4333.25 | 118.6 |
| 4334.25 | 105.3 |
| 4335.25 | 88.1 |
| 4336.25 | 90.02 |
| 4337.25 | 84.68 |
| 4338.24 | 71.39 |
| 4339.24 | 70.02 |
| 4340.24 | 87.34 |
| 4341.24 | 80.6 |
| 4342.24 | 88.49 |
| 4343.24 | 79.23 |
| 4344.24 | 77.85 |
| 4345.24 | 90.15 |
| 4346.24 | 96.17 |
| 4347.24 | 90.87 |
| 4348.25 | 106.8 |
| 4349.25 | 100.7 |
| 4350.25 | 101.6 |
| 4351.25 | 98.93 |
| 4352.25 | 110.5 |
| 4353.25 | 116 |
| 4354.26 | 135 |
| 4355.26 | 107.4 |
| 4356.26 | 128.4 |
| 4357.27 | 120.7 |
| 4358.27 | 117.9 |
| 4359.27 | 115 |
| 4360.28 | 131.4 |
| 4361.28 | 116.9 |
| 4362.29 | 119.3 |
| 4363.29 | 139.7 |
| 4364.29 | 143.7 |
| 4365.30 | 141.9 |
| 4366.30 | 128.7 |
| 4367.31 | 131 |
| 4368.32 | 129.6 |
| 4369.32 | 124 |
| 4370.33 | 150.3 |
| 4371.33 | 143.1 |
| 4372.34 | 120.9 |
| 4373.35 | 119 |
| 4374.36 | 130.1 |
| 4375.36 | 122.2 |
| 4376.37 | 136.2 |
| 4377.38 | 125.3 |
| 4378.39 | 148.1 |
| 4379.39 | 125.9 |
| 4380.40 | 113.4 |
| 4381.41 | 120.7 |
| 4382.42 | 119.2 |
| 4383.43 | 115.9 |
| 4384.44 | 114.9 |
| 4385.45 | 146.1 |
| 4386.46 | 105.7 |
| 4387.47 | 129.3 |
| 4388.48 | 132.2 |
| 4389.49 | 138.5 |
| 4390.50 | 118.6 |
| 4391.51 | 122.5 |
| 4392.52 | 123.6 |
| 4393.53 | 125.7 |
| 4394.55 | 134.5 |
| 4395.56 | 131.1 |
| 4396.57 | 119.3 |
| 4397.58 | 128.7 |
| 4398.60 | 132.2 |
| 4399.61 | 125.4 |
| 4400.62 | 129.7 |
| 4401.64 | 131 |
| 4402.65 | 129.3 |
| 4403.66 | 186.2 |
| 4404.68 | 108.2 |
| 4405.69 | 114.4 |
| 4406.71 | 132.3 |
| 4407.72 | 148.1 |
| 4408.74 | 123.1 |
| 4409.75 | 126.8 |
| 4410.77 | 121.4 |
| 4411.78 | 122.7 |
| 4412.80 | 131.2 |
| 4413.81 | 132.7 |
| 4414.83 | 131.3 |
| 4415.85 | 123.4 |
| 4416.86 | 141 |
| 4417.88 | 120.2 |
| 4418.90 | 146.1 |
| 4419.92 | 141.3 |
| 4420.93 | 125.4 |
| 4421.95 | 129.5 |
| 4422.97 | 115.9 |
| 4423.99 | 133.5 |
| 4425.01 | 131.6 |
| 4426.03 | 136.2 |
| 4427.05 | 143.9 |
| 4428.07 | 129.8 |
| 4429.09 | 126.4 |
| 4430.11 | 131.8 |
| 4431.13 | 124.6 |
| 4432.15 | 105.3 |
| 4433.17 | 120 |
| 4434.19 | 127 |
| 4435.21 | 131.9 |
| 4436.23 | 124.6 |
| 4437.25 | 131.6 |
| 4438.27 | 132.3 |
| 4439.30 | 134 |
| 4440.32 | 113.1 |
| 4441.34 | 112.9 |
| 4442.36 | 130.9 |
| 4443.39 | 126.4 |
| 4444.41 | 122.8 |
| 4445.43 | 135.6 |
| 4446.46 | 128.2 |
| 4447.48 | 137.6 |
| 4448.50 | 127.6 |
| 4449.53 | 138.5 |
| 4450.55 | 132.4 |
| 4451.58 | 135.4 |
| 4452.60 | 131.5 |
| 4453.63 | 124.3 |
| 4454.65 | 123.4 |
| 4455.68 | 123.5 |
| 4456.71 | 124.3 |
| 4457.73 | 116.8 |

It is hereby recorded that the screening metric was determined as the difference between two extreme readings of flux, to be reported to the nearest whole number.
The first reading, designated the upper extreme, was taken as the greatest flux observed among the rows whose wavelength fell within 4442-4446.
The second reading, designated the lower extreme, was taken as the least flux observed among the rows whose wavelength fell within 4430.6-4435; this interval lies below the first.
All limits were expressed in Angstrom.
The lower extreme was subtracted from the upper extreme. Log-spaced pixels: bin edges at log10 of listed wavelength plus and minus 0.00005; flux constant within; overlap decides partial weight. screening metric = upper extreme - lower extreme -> 30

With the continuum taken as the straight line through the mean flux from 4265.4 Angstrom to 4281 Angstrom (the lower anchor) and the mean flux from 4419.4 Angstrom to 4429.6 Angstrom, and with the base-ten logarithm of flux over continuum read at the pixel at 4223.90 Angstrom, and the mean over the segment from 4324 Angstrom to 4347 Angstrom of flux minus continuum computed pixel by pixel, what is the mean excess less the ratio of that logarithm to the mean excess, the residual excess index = -34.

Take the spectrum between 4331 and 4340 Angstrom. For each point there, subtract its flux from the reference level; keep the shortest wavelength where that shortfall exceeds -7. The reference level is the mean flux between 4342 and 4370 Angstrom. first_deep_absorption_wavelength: 4331.26 Angstrom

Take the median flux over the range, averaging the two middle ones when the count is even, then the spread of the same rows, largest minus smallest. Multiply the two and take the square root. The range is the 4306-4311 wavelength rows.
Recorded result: 32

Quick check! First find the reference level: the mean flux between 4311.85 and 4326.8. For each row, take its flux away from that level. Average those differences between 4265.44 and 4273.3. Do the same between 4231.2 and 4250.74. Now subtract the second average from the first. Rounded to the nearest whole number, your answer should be 4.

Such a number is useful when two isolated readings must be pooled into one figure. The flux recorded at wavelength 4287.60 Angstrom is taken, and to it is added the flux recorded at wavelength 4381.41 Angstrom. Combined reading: 247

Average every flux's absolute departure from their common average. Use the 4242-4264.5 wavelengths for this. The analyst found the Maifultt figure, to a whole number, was 7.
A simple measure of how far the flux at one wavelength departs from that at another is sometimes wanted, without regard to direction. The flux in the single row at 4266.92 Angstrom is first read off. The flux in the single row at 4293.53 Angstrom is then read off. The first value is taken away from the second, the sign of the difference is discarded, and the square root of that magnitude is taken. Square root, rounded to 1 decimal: 4.8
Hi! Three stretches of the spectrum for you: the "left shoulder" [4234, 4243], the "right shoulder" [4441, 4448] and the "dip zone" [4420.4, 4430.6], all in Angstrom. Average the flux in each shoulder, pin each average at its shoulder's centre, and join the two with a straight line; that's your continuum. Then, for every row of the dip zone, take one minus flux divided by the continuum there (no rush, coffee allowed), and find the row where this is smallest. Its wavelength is 4427.05 Angstrom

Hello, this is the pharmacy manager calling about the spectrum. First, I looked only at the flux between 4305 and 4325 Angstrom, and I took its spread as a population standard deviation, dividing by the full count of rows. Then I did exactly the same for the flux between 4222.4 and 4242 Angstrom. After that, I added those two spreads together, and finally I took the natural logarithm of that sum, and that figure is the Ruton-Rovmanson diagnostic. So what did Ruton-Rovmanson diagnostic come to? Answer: 2.81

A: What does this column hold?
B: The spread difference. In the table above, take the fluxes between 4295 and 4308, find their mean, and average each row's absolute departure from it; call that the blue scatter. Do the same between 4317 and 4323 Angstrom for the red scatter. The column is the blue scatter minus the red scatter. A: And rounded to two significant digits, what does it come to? 3.0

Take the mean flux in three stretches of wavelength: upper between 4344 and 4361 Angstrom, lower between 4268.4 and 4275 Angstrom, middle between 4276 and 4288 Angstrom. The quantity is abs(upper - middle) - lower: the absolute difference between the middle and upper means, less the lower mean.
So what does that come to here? -101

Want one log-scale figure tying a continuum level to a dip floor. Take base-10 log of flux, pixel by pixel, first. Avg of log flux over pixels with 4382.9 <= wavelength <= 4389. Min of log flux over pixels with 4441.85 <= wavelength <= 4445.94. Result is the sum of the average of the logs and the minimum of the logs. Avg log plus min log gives 4.18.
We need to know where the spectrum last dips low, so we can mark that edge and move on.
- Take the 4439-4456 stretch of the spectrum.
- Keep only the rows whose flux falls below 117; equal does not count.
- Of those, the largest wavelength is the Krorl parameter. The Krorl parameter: 4441.34 Angstrom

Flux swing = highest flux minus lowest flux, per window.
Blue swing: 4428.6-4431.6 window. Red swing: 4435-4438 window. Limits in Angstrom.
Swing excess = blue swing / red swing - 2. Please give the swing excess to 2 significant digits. -1.0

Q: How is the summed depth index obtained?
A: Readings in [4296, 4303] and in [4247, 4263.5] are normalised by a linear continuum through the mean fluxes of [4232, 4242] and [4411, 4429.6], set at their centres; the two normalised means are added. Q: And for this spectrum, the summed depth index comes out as 1.80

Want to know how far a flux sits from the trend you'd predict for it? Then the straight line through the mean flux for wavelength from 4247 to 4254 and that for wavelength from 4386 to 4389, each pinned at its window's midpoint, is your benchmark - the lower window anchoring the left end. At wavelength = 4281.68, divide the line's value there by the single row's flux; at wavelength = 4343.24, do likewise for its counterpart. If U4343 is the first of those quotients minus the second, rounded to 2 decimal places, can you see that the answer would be -0.67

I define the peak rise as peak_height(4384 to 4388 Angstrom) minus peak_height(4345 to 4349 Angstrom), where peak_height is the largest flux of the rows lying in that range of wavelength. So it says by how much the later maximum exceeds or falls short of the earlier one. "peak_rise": 39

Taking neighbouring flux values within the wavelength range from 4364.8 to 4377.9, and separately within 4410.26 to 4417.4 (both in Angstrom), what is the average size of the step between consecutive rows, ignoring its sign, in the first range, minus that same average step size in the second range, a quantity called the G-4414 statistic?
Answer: 4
